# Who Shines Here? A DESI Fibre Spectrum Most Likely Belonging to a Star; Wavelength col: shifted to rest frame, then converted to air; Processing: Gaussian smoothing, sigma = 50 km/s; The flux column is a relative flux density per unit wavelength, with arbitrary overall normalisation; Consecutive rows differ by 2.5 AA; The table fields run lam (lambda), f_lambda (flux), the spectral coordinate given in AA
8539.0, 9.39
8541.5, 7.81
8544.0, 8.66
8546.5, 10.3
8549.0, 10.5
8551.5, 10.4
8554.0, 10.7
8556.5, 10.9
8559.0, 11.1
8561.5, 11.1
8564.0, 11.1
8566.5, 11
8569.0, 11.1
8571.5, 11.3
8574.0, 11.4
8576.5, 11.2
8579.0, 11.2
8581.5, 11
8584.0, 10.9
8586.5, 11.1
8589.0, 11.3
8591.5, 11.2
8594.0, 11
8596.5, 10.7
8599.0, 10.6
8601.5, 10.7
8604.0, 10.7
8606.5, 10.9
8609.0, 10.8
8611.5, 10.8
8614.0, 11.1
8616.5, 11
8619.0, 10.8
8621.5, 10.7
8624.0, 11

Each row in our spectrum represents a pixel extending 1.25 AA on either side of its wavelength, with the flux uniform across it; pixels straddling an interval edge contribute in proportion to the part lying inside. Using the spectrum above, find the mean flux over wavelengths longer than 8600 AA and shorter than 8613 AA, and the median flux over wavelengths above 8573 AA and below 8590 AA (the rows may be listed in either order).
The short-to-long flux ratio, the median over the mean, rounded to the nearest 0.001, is 1.039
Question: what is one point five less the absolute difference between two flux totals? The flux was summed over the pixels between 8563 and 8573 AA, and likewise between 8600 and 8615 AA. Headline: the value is -19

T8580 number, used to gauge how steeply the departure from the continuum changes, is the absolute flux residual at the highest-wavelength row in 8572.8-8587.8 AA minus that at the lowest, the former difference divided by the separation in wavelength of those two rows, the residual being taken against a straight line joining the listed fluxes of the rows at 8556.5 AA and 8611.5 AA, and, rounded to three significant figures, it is -0.0222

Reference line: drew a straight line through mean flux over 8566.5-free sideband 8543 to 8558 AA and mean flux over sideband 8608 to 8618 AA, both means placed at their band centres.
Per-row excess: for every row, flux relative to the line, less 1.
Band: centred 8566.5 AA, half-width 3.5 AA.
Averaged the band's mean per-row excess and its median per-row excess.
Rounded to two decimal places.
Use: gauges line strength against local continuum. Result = 0.06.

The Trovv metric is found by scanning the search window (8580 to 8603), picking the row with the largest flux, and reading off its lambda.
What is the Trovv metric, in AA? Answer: 8589.0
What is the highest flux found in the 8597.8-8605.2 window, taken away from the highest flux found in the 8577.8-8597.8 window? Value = 0.6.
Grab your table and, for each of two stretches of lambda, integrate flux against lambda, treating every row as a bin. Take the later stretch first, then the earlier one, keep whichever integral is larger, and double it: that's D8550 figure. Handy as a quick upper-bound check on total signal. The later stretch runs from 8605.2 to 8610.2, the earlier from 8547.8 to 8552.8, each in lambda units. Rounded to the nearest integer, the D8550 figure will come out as 108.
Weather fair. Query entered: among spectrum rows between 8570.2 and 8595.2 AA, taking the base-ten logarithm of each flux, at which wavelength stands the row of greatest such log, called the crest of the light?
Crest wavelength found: 8574.0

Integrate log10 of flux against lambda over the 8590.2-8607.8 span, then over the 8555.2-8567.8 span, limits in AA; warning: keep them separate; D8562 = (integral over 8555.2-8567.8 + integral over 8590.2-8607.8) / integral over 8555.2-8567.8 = 2.39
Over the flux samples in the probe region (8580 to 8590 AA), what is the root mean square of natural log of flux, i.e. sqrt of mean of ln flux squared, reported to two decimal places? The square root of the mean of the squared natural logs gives 2.40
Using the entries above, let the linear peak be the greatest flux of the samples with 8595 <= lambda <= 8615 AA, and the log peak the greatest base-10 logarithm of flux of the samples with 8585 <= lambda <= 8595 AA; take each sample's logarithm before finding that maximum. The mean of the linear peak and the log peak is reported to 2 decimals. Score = 6.08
